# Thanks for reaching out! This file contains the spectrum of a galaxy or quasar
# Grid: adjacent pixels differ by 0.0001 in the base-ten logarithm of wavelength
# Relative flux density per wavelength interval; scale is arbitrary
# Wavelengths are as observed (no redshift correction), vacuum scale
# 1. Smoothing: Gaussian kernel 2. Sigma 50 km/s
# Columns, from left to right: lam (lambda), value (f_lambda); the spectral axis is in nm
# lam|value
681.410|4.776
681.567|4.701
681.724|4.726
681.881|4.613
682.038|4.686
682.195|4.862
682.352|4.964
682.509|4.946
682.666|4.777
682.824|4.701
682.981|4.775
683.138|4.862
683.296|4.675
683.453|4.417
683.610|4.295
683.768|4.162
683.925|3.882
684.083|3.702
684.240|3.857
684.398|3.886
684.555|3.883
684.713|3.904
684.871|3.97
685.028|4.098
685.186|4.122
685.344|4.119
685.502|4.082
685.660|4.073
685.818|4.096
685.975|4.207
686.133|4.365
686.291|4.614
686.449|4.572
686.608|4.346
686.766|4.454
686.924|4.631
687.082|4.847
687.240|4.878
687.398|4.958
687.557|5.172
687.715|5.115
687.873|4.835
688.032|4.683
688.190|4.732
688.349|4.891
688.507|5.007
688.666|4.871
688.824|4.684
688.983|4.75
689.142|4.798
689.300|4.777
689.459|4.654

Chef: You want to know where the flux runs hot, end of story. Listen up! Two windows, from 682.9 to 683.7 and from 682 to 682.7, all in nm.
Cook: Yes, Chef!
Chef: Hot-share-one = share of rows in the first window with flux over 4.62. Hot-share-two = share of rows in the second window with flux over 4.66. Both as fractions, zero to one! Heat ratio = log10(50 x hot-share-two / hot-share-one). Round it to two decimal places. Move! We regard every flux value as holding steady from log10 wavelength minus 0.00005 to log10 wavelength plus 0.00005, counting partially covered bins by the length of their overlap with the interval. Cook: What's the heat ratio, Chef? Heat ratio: 1.92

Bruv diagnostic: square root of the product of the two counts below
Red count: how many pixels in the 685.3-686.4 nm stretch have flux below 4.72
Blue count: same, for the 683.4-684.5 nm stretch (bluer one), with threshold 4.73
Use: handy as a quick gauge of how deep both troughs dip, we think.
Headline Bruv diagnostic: 7.0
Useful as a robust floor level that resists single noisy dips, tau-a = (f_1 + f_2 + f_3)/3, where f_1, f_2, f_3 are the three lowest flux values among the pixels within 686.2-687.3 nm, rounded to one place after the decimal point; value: 4.5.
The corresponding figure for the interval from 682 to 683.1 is 4.7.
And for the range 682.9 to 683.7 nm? 4.5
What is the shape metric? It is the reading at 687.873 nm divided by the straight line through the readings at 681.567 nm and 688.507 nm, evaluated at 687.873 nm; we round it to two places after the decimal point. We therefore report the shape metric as 0.97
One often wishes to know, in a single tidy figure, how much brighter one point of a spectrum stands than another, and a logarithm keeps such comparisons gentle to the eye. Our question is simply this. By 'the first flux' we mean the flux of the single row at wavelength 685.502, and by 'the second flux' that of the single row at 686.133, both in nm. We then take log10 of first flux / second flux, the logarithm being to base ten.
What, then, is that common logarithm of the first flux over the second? -0.029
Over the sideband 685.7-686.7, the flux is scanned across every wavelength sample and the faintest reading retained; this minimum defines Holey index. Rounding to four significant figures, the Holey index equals 4.096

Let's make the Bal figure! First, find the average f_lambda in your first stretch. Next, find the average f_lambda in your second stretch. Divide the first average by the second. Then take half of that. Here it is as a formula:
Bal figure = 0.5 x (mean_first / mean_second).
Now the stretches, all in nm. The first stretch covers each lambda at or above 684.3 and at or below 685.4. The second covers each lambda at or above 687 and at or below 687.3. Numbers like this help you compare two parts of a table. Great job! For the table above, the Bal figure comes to 0.41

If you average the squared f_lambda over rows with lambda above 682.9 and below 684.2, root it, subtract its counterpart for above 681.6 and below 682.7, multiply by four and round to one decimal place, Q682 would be -1.7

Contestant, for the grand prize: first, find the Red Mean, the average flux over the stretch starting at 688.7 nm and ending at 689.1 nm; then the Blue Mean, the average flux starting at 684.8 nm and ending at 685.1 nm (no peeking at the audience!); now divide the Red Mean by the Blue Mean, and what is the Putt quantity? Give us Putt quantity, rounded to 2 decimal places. 1.17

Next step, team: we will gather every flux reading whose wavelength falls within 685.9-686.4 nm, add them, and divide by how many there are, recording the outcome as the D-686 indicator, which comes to 4.4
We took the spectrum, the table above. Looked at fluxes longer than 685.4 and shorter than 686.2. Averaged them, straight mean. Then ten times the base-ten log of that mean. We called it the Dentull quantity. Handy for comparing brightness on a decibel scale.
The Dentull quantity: 6.2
